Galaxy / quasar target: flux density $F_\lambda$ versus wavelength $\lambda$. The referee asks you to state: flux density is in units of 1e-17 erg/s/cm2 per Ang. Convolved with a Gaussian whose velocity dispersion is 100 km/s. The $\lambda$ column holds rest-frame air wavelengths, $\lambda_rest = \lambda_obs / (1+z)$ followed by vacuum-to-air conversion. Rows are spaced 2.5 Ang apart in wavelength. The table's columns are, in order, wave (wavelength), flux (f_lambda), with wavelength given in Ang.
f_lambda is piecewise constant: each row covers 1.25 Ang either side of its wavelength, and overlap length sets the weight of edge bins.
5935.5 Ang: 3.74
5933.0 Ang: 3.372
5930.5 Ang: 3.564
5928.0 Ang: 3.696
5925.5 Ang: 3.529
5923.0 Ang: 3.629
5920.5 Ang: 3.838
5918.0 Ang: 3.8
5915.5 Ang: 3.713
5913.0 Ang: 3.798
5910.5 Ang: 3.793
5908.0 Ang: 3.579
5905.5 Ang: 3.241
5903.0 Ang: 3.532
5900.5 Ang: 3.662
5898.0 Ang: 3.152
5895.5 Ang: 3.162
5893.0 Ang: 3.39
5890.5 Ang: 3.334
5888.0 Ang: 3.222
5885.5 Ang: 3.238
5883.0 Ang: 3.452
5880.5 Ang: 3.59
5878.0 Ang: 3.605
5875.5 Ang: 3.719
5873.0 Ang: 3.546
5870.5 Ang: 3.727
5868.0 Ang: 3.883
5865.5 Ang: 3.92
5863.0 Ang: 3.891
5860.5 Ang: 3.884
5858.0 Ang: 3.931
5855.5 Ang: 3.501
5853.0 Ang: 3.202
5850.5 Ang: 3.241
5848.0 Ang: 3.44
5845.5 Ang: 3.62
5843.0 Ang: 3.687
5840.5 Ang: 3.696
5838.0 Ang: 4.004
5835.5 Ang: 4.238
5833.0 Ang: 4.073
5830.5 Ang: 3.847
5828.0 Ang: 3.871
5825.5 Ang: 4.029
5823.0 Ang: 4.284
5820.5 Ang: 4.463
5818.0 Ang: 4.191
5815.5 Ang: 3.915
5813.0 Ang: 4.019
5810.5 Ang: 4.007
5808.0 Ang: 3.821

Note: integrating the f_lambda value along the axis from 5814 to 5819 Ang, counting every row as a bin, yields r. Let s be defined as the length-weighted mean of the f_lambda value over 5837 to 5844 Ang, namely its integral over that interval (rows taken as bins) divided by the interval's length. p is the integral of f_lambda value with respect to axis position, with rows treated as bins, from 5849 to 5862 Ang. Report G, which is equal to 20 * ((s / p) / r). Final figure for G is 0.081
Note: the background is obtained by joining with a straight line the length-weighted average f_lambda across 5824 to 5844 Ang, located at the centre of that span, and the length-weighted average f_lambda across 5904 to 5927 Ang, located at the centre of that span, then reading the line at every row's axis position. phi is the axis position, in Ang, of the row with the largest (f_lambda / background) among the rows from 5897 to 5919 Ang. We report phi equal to 5918.0 Ang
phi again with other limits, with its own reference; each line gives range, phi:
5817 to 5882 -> 5820.5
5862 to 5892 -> 5865.5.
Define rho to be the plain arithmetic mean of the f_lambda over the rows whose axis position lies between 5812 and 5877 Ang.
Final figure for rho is 3.84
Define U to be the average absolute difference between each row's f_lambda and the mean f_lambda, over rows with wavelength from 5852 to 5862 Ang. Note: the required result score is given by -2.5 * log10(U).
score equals 1.4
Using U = 0.28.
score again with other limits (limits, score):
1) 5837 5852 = 1.8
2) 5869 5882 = 2.9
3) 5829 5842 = 2.0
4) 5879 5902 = 2.1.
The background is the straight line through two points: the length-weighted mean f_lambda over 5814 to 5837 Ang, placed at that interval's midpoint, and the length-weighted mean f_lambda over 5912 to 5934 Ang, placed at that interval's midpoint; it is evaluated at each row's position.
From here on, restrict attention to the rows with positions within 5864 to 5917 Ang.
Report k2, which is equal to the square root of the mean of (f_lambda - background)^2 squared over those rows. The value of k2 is 0.19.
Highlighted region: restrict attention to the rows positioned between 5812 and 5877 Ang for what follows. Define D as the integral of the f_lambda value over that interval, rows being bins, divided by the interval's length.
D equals 3.84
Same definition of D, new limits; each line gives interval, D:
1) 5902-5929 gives 3.65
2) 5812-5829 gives 4.12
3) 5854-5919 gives 3.58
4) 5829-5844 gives 3.93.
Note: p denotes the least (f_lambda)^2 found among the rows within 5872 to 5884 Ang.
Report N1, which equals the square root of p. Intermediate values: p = 11.9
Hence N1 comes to 3.45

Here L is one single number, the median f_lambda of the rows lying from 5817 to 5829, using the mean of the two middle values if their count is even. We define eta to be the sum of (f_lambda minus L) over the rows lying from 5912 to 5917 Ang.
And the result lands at -0.9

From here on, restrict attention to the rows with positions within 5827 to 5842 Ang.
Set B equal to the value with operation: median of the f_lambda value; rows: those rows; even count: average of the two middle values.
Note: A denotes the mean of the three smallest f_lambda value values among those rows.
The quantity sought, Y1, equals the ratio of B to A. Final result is 1.03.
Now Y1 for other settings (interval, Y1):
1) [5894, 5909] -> 1.06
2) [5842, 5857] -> 1.05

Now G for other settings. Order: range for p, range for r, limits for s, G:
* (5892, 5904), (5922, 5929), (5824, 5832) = 0.077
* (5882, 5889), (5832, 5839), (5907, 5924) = 0.112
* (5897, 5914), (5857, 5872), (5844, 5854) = 0.019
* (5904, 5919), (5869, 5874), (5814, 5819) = 0.081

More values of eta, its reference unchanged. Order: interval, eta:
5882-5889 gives -2.7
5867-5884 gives -3.8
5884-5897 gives -4.6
